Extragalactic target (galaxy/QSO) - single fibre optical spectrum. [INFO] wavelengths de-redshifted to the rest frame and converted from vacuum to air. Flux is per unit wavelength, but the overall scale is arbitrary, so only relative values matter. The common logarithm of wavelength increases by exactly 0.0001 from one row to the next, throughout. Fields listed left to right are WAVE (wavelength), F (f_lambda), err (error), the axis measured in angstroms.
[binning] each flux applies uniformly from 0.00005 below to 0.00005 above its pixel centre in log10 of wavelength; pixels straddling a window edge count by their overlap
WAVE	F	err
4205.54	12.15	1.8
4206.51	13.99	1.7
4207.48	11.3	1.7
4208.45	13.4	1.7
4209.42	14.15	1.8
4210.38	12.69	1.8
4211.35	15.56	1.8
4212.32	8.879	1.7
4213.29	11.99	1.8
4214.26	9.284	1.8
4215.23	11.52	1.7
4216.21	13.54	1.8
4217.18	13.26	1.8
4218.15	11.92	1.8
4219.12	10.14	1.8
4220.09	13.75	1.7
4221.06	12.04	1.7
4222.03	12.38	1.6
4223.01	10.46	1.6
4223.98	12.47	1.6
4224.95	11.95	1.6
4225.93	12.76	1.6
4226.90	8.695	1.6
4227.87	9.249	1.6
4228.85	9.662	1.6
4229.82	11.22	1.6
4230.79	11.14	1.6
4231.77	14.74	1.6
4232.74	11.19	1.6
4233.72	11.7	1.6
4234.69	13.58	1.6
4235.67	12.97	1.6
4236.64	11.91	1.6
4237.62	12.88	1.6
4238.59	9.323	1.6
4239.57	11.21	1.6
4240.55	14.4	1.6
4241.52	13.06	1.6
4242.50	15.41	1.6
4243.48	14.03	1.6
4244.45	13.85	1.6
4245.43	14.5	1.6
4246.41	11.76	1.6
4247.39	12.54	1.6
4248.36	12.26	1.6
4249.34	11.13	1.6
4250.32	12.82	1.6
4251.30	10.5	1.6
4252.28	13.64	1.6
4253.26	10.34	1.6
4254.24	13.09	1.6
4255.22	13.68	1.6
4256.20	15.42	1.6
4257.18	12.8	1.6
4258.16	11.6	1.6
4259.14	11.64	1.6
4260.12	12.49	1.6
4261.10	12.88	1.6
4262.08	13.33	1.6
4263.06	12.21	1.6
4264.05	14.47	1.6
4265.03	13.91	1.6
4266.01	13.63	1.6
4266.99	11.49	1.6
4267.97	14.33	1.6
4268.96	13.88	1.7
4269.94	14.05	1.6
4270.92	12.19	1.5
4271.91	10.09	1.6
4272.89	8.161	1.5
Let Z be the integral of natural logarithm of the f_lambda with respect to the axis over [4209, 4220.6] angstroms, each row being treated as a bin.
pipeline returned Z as 28.9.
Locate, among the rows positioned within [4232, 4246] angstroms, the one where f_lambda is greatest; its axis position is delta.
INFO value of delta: 4242.50 angstroms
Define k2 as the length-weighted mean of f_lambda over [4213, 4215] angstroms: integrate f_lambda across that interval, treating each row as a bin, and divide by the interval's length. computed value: 10.6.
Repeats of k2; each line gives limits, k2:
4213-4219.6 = 11.6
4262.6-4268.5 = 13.3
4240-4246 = 14.1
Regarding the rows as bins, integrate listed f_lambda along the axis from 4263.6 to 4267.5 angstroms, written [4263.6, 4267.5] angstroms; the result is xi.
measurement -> 52.3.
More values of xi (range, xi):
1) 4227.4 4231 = 37.0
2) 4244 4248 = 52.5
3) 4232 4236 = 49.9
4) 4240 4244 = 56.8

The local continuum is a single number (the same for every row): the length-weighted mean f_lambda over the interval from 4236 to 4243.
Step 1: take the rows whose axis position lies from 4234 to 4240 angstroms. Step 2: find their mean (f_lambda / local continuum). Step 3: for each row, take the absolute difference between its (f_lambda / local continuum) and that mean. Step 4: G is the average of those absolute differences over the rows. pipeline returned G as 0.092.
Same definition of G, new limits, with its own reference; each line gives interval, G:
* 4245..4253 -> 0.078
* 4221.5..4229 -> 0.114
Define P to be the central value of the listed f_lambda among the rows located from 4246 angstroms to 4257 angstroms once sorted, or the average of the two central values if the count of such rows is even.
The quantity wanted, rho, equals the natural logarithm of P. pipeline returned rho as 2.53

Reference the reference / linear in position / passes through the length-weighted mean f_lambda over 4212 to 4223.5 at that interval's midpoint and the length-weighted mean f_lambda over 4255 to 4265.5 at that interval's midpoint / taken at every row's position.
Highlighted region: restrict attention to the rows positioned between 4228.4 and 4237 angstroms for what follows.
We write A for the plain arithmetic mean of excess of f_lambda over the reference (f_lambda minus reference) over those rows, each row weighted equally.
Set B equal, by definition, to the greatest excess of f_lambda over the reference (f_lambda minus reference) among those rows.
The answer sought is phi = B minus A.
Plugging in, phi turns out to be 2.76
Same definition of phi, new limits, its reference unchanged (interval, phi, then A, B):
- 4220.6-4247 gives 2.94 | 0.0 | 2.9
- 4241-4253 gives 2.60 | 0.3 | 2.9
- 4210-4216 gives 3.96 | 0.2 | 4.2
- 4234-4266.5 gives 2.86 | 0.1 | 2.9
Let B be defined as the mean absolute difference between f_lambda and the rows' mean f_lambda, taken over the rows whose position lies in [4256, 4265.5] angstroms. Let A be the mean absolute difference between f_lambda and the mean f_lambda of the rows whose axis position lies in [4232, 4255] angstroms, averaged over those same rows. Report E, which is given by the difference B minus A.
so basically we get -0.25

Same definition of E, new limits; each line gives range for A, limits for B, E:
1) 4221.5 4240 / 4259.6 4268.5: -0.42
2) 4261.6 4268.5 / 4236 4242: 0.46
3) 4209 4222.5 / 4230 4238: -0.37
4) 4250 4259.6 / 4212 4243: 0.15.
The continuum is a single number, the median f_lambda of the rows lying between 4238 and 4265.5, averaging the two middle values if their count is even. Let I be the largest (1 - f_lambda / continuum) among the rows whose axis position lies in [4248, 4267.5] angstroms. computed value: 0.195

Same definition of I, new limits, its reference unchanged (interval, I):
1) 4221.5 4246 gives 0.323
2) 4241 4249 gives 0.085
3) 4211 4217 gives 0.309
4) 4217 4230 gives 0.323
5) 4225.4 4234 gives 0.323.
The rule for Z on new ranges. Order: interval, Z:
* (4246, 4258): 30.2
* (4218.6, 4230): 27.5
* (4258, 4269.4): 29.2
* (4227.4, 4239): 28.4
